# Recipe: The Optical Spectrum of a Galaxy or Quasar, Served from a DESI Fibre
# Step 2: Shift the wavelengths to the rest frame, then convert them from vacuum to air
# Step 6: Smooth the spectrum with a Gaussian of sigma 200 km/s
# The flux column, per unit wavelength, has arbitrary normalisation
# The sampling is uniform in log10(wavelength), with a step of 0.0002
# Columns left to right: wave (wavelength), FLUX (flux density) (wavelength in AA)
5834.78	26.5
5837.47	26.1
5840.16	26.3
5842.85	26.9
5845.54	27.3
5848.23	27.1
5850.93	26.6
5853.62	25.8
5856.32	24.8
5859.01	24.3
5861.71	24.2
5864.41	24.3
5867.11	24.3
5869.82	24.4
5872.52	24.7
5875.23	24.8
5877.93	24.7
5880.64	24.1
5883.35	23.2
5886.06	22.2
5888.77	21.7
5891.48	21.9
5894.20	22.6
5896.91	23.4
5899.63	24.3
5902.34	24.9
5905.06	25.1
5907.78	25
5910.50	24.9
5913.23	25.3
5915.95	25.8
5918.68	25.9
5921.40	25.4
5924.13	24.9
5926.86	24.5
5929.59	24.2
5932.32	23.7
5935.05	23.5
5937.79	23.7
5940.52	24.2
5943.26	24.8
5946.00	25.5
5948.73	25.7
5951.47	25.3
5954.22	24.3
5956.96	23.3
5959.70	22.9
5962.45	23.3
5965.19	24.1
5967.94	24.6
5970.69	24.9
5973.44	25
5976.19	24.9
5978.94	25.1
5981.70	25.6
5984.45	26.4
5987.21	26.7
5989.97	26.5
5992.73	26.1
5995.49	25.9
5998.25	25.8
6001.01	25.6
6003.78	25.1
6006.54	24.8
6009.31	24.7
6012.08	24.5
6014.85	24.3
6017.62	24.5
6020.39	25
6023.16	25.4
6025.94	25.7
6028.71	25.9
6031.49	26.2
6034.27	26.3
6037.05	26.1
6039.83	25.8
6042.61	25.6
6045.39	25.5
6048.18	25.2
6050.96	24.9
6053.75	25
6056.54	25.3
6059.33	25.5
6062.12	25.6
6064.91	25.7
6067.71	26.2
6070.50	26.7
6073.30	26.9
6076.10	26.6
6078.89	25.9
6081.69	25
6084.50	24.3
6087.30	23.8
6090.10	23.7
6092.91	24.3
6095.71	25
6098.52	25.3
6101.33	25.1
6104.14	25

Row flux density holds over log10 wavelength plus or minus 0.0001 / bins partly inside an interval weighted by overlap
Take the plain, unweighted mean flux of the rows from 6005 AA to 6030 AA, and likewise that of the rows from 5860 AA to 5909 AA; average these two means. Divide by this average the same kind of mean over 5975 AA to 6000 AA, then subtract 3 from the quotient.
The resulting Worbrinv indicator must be -1.94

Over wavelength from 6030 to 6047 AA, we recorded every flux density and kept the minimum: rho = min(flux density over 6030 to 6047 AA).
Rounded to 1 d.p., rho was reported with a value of 25.5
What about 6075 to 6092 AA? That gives 23.7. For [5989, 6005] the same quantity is 25.1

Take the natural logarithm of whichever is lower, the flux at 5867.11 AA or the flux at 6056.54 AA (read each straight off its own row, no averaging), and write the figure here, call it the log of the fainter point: 3.19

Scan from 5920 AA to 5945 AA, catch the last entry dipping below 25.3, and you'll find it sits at 5943.26 AA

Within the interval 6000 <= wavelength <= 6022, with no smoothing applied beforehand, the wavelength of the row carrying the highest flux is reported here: 6001.01 AA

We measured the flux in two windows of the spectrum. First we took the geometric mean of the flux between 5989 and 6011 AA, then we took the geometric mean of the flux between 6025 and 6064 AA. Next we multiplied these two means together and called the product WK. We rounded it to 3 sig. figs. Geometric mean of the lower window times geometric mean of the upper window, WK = 655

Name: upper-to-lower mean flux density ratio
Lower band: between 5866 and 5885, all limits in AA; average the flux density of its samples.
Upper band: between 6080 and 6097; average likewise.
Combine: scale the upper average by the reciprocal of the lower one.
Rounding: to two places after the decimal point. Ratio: 1.00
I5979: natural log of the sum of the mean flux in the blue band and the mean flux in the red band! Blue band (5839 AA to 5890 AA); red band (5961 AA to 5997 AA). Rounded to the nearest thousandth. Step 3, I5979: 3.915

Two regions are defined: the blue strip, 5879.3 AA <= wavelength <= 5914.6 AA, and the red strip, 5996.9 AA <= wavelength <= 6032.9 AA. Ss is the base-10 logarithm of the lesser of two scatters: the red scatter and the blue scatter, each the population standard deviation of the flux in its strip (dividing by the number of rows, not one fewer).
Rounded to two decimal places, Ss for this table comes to -0.23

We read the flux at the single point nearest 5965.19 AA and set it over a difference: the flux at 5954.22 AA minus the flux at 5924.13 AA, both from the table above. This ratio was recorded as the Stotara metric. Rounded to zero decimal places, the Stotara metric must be -40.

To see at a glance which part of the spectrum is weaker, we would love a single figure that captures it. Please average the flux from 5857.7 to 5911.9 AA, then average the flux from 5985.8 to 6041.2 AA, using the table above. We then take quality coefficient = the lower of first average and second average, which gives 23.9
